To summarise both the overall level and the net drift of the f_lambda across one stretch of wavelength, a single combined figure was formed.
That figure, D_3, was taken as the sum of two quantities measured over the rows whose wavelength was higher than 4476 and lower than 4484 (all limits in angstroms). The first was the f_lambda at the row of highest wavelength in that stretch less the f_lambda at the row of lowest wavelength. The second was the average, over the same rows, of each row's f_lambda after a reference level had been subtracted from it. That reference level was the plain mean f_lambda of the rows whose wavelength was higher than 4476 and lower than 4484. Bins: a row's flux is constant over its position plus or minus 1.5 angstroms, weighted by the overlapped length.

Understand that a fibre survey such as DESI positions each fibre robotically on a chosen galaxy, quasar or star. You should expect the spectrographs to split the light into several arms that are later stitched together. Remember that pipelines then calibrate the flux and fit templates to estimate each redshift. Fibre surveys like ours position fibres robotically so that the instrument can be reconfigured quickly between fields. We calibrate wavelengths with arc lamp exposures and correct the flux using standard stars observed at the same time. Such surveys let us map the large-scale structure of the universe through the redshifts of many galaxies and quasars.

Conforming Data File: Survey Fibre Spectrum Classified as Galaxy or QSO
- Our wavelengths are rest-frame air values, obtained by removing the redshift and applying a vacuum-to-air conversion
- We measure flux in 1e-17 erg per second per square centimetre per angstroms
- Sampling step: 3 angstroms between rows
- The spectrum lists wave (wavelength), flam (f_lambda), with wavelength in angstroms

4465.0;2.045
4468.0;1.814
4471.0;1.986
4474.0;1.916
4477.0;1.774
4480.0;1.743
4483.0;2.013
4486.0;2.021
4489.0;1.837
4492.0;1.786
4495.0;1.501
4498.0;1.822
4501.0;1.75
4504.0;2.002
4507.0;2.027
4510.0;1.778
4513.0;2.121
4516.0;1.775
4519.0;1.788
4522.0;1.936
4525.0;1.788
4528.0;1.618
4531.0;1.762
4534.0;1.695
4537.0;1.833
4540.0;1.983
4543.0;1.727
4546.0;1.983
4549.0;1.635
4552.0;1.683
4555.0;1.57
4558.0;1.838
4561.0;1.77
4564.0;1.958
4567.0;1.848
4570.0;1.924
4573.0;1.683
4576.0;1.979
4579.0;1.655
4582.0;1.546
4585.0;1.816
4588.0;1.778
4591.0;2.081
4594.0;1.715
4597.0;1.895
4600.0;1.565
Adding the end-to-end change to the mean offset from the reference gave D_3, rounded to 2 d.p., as 0.24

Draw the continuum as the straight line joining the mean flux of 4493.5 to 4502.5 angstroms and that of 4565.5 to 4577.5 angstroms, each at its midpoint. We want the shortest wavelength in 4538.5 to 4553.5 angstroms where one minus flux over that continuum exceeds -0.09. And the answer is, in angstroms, 4543.0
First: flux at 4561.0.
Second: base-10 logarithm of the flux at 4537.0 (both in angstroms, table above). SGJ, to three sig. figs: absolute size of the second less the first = 1.51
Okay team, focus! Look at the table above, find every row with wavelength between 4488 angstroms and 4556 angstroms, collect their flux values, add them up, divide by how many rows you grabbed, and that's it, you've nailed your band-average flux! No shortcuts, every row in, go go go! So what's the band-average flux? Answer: 1.80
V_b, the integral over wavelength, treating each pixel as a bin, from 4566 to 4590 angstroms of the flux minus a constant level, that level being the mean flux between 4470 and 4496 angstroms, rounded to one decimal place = -1.5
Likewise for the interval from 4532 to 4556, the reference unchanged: -1.9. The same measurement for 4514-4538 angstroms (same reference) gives -1.6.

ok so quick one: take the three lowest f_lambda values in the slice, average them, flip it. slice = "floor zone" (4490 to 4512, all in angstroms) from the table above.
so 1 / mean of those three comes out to 0.60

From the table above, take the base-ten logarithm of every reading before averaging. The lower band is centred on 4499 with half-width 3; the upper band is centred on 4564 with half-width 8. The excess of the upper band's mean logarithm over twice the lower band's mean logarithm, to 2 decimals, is -0.23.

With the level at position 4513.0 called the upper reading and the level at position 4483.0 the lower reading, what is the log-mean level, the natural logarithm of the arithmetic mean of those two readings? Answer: 0.73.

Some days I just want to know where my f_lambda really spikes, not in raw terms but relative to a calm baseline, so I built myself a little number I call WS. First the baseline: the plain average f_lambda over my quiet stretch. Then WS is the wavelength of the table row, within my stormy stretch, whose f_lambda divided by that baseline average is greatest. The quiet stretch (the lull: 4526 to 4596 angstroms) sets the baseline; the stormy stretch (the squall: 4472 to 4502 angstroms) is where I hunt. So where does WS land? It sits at 4486.0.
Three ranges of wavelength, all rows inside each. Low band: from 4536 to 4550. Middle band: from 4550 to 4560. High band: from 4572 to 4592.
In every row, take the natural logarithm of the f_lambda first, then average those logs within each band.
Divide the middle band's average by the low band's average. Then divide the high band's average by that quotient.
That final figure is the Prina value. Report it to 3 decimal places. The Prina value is 0.662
